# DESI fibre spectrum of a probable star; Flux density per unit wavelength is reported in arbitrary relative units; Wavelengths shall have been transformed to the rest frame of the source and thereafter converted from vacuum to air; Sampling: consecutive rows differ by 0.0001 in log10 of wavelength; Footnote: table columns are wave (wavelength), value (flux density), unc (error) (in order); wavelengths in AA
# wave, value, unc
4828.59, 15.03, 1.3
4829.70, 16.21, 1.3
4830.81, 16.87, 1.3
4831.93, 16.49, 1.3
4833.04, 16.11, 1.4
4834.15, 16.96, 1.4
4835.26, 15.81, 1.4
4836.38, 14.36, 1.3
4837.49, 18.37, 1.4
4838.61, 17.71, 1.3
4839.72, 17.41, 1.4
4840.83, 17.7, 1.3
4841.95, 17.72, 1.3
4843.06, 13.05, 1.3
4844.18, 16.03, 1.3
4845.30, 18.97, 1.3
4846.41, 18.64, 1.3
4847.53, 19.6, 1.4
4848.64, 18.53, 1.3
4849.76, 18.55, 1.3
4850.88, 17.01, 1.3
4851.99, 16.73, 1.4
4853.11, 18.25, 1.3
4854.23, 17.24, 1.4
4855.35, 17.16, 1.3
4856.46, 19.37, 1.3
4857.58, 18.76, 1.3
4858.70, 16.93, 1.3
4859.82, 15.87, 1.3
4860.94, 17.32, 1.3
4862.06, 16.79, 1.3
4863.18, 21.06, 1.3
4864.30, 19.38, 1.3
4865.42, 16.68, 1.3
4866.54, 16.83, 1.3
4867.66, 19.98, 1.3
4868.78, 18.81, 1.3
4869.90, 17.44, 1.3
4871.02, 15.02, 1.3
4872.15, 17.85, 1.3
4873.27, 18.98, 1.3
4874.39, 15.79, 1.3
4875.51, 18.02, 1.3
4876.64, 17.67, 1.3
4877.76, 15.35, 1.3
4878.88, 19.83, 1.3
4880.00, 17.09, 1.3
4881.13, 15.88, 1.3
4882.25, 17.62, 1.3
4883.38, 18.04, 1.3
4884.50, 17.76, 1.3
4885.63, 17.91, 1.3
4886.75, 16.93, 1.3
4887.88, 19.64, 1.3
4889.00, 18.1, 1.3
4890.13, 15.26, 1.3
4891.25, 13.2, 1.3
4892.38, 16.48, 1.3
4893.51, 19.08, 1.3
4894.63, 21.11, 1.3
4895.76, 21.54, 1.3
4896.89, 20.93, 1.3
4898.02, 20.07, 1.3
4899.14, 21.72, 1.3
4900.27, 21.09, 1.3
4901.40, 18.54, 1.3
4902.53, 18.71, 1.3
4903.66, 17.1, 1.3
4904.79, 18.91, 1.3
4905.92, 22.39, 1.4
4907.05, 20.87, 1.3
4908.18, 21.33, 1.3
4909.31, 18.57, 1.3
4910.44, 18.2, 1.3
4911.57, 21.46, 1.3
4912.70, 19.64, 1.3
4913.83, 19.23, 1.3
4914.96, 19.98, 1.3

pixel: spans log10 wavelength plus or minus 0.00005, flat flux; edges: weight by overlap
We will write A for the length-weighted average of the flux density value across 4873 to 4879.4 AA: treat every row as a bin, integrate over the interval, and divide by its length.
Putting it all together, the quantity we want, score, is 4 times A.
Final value 70.2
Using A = 17.5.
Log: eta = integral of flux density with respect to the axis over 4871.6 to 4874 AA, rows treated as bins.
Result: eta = 43.8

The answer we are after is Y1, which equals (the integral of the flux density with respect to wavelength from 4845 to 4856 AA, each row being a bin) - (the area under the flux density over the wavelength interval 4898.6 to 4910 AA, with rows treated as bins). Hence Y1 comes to -28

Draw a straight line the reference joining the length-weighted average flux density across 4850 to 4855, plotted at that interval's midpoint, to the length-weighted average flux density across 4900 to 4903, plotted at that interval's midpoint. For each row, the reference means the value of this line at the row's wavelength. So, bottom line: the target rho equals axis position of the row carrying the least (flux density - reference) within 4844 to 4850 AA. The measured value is 4844.18 AA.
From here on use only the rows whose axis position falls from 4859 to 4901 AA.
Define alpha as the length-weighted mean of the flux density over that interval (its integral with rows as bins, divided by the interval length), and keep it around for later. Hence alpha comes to 18.1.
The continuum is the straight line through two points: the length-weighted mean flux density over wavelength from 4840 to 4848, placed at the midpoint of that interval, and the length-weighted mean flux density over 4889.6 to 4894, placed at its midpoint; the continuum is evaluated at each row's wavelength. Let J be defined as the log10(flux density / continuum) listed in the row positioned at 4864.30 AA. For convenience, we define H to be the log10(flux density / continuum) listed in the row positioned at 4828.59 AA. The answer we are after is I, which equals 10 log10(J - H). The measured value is -8.6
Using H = -0.07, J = 0.06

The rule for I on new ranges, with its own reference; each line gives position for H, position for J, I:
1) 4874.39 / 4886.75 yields -14.0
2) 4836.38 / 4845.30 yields -8.9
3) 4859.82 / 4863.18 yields -9.0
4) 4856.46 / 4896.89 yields -11.9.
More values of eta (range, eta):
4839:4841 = 35.2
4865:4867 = 33.5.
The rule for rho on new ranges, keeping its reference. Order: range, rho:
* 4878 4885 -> 4881.13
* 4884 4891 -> 4890.13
